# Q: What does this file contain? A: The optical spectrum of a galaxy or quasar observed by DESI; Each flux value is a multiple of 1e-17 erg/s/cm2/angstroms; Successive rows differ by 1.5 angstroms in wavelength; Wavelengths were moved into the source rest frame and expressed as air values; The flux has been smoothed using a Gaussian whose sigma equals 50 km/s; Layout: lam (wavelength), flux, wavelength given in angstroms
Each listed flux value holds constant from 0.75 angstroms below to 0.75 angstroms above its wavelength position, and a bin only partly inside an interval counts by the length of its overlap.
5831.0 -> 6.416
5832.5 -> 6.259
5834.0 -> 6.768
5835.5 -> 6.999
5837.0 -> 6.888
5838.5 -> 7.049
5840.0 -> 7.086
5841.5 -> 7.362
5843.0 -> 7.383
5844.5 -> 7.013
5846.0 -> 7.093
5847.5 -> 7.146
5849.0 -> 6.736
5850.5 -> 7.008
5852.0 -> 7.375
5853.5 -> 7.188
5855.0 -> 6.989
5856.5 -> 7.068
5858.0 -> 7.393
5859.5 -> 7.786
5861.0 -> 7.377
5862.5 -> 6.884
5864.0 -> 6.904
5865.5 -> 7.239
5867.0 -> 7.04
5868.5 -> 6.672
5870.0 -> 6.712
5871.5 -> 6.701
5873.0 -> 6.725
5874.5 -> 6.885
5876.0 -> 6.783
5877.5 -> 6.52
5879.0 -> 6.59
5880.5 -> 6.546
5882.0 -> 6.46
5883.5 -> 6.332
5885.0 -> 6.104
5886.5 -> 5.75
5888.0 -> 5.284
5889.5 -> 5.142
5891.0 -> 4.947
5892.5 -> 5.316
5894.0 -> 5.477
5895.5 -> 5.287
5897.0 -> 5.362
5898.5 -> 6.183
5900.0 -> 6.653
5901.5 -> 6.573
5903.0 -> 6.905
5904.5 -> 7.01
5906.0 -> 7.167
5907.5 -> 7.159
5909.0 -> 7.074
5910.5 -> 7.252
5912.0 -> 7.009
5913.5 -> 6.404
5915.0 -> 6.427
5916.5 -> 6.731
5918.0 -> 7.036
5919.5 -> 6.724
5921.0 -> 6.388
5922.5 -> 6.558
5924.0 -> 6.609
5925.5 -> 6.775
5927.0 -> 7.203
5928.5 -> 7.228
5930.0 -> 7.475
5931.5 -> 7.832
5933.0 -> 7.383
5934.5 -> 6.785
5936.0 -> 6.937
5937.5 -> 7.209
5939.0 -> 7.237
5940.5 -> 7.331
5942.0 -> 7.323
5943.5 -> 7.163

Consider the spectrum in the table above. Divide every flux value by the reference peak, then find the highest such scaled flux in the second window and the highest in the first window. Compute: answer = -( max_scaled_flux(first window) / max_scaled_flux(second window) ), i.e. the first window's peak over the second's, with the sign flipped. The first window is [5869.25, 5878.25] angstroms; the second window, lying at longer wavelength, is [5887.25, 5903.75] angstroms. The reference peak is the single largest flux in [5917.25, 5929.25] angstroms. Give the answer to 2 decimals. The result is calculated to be -1.00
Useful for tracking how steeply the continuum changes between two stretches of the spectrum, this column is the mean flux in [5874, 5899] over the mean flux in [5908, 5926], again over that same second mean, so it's 0.130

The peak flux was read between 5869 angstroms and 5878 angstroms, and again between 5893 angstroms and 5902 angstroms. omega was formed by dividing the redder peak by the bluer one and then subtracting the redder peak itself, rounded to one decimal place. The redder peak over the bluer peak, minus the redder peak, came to -5.7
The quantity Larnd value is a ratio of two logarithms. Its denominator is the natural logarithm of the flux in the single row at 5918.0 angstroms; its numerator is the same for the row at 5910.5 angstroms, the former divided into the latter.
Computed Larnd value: 1.02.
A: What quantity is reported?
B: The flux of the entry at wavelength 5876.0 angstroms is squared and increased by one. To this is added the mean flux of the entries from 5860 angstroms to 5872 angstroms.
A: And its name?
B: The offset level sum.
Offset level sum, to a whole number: 54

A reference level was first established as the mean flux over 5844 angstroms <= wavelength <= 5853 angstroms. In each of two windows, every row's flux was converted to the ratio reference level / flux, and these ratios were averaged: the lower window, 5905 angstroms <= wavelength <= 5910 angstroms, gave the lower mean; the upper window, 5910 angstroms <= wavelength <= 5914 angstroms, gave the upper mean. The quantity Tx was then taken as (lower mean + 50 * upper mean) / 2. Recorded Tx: 26.2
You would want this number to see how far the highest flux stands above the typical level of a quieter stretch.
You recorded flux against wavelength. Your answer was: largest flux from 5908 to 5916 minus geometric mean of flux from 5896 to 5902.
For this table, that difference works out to 1.1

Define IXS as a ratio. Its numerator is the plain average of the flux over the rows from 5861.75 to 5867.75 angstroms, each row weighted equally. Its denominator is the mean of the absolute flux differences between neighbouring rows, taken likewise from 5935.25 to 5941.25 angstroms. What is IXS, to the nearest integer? 53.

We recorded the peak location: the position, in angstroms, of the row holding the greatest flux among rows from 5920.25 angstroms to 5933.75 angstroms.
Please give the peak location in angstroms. 5931.5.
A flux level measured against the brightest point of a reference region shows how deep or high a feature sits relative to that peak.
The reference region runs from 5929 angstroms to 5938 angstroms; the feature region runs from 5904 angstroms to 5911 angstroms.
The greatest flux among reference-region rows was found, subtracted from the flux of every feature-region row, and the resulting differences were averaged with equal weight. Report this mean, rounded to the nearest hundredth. -0.70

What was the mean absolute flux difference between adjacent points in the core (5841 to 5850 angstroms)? 0.19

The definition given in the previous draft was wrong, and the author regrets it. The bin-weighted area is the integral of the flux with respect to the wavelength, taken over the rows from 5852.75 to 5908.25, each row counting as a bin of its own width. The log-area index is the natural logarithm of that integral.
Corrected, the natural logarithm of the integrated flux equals 5.9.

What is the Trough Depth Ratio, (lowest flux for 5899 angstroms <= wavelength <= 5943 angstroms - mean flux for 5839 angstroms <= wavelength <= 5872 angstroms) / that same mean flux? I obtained -0.10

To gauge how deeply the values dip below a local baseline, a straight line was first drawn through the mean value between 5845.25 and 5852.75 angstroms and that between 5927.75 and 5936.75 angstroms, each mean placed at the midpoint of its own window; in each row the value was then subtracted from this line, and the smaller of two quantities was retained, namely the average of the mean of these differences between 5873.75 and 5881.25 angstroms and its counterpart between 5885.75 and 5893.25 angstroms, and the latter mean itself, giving 1.2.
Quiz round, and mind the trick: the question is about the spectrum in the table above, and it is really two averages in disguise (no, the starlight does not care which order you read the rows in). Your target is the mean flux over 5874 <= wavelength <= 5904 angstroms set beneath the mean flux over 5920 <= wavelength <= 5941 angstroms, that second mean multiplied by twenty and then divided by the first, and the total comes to 23.3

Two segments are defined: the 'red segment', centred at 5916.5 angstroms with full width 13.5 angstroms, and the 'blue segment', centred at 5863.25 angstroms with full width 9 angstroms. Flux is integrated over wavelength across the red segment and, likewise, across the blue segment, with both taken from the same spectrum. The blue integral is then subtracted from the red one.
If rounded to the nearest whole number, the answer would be 26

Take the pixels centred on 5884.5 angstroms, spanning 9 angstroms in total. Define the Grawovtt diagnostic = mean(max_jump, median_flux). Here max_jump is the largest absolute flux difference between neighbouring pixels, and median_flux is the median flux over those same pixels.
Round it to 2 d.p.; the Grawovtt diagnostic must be 3.34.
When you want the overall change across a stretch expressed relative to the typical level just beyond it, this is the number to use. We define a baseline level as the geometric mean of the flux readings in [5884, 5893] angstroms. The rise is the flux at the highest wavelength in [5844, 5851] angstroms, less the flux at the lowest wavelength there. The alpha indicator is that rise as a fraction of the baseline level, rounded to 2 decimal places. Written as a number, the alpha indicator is 0.00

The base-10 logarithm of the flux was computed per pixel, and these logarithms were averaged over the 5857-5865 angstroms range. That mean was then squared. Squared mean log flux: 0.741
